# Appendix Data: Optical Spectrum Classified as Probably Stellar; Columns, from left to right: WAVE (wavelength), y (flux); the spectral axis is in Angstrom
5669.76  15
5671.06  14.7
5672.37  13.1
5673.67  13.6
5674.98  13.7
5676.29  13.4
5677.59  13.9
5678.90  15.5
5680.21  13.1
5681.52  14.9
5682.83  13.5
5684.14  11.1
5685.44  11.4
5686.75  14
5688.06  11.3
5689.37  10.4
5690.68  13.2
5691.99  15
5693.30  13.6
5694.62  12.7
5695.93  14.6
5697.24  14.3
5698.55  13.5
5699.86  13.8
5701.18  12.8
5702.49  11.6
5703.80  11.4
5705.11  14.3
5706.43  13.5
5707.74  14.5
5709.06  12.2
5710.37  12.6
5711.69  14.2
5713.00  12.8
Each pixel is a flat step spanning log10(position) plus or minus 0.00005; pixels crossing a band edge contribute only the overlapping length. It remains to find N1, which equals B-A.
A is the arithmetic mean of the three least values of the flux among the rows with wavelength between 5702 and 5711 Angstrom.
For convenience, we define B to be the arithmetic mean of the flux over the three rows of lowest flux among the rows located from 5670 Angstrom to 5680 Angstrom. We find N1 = 1.6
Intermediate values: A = 11.7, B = 13.4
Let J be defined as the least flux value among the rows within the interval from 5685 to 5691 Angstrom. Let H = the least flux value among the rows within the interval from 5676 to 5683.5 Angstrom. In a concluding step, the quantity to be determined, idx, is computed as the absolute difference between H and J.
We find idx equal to 2.7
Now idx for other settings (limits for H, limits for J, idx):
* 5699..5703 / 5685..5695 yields 1.2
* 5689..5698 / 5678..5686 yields 0.7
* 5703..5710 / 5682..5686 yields 0.3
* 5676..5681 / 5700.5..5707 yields 1.7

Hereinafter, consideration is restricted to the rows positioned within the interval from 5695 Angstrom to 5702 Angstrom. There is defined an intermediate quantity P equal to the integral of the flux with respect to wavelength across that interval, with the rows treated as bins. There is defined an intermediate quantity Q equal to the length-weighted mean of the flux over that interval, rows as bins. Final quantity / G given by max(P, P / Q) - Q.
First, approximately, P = 96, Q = 13.7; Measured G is 82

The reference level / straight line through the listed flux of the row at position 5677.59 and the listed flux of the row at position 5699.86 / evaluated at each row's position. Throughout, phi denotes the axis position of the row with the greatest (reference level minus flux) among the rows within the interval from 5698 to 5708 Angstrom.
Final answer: 5703.80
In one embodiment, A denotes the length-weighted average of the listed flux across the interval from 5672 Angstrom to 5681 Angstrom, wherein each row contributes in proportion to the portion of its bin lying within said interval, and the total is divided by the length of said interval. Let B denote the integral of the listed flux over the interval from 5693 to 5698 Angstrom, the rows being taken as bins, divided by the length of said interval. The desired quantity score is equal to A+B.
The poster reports 27.6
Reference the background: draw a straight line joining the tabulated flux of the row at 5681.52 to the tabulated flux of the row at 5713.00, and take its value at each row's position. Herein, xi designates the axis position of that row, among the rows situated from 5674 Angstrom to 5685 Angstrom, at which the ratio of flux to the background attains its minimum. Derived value 5684.14 Angstrom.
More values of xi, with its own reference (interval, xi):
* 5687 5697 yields 5689.37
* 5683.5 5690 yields 5689.37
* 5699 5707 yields 5703.80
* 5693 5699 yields 5694.62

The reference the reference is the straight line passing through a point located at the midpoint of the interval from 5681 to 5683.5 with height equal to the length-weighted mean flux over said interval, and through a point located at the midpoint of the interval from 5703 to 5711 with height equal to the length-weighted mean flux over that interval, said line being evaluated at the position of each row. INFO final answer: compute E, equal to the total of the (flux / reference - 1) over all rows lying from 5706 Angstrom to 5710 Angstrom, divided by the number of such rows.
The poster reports 0.03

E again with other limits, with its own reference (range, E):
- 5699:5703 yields -0.04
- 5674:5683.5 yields -0.02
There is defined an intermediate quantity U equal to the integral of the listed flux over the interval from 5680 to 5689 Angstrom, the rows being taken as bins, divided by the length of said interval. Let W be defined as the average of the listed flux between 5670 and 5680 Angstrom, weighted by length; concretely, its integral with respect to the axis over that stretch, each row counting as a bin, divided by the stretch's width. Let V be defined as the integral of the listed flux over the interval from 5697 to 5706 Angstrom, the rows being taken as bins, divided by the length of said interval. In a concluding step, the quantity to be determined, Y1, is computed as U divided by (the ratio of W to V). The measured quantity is 11.8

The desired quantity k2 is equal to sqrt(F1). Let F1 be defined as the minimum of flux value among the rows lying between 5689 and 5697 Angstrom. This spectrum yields 3.22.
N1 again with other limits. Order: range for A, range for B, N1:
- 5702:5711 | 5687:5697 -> -0.3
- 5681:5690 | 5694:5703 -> 1.4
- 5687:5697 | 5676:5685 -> 1.1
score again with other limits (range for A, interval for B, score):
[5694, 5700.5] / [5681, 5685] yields 26.8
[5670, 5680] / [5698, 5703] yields 26.9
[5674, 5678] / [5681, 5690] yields 26.0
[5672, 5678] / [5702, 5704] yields 25.1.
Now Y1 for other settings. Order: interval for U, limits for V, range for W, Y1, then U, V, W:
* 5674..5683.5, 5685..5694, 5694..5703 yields 13.3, 14.0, 12.72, 13.4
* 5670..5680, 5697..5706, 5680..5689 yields 14.4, 14.0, 13.05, 12.7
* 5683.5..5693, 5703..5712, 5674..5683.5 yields 11.7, 12.4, 13.18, 14.0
